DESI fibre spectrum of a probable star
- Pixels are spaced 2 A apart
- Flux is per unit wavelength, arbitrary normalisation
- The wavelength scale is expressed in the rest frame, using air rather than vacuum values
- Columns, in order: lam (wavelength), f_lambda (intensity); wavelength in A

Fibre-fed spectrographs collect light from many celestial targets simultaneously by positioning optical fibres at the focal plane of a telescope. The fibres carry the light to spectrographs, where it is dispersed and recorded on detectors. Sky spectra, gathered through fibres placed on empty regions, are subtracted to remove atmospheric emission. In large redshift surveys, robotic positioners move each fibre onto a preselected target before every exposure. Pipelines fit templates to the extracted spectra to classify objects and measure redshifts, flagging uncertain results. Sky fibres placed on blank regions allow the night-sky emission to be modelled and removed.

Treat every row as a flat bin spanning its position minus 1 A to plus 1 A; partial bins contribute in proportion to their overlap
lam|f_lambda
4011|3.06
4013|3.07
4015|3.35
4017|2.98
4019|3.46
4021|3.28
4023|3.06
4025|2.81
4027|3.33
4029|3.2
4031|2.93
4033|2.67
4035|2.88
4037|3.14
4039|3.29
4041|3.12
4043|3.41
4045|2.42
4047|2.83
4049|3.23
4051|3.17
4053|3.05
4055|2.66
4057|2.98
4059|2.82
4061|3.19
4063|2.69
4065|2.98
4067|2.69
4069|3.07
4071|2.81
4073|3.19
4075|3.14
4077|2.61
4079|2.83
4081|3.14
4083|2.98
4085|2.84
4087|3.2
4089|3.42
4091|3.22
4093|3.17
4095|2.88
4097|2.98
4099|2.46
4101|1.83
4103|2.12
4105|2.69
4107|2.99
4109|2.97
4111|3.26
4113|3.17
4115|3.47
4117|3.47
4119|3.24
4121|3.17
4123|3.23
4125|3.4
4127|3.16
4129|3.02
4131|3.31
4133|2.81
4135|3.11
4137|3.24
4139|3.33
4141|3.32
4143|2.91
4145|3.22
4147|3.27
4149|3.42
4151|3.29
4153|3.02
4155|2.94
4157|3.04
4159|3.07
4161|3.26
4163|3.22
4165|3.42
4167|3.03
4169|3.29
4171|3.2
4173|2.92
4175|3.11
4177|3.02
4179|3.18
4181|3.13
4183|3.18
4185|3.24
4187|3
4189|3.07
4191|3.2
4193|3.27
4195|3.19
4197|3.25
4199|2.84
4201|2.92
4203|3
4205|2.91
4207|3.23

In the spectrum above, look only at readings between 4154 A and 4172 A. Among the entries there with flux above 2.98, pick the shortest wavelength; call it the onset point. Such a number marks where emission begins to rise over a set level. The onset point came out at 4157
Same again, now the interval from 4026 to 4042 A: 4027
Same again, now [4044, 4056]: 4049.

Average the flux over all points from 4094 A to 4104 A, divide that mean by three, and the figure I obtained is 0.82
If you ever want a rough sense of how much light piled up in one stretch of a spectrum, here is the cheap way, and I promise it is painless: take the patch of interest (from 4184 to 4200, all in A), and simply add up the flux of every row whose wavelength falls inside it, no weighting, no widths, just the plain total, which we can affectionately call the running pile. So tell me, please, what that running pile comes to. 25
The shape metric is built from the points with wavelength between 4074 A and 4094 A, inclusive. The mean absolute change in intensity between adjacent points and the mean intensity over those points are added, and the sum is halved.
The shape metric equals 1.65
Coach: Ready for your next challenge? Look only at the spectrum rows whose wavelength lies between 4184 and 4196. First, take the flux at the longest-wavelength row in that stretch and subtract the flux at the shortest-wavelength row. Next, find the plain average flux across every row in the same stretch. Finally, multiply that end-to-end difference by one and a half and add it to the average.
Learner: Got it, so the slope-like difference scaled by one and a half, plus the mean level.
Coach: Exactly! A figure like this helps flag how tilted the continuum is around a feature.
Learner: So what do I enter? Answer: 3.09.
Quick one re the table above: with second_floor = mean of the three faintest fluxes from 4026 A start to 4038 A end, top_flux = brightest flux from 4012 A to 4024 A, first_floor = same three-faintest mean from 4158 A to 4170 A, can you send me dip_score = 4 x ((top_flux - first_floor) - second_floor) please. -9.9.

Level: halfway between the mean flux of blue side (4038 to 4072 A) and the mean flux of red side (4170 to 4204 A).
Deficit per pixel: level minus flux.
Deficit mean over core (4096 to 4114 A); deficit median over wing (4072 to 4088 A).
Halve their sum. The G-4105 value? 0.14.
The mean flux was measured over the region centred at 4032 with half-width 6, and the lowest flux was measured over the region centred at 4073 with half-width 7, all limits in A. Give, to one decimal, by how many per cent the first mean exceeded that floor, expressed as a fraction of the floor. 15.9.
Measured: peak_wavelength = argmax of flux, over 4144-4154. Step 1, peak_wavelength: 4149 A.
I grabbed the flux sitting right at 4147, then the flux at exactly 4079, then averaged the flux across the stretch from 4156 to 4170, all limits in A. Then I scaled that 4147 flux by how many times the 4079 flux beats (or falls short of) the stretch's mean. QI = 2.90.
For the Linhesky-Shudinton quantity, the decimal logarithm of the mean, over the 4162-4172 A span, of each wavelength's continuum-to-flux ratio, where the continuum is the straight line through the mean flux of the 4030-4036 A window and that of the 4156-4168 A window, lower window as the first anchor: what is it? -0.005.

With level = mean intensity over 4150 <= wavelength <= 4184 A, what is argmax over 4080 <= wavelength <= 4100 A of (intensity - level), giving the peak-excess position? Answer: 4089 A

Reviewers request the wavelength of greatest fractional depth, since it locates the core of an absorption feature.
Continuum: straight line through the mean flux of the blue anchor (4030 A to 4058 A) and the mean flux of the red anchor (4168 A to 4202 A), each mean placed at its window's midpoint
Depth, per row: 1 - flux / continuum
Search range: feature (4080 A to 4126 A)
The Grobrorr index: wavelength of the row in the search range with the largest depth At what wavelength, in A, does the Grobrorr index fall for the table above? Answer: 4101 A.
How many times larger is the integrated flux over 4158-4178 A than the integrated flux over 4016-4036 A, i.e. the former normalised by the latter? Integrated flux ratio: 1.03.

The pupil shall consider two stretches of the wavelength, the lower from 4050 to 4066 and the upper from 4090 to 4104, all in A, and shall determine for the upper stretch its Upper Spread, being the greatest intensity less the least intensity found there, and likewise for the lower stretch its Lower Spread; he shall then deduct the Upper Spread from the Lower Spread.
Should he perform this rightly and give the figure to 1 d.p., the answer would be -0.9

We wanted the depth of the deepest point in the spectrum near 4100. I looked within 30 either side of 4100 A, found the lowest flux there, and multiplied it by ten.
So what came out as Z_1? 18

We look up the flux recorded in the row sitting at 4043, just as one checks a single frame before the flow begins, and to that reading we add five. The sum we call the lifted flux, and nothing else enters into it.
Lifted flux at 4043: 8.41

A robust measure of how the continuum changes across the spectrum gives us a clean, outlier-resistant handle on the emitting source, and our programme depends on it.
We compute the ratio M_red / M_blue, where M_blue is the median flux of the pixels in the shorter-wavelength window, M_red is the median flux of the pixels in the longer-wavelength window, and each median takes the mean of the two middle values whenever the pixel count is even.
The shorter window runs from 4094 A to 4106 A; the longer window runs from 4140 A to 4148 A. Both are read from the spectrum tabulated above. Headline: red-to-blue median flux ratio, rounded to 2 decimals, 1.26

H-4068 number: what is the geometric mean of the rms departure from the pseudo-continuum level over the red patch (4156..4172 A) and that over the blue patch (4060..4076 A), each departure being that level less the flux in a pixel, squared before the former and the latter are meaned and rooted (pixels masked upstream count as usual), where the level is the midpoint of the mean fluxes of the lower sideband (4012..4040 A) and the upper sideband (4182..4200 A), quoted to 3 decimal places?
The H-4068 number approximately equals 0.191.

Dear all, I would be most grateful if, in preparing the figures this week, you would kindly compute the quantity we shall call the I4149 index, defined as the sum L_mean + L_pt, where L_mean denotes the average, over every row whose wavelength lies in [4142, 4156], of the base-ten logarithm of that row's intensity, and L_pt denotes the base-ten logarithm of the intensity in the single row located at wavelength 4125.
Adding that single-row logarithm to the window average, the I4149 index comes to 1.03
